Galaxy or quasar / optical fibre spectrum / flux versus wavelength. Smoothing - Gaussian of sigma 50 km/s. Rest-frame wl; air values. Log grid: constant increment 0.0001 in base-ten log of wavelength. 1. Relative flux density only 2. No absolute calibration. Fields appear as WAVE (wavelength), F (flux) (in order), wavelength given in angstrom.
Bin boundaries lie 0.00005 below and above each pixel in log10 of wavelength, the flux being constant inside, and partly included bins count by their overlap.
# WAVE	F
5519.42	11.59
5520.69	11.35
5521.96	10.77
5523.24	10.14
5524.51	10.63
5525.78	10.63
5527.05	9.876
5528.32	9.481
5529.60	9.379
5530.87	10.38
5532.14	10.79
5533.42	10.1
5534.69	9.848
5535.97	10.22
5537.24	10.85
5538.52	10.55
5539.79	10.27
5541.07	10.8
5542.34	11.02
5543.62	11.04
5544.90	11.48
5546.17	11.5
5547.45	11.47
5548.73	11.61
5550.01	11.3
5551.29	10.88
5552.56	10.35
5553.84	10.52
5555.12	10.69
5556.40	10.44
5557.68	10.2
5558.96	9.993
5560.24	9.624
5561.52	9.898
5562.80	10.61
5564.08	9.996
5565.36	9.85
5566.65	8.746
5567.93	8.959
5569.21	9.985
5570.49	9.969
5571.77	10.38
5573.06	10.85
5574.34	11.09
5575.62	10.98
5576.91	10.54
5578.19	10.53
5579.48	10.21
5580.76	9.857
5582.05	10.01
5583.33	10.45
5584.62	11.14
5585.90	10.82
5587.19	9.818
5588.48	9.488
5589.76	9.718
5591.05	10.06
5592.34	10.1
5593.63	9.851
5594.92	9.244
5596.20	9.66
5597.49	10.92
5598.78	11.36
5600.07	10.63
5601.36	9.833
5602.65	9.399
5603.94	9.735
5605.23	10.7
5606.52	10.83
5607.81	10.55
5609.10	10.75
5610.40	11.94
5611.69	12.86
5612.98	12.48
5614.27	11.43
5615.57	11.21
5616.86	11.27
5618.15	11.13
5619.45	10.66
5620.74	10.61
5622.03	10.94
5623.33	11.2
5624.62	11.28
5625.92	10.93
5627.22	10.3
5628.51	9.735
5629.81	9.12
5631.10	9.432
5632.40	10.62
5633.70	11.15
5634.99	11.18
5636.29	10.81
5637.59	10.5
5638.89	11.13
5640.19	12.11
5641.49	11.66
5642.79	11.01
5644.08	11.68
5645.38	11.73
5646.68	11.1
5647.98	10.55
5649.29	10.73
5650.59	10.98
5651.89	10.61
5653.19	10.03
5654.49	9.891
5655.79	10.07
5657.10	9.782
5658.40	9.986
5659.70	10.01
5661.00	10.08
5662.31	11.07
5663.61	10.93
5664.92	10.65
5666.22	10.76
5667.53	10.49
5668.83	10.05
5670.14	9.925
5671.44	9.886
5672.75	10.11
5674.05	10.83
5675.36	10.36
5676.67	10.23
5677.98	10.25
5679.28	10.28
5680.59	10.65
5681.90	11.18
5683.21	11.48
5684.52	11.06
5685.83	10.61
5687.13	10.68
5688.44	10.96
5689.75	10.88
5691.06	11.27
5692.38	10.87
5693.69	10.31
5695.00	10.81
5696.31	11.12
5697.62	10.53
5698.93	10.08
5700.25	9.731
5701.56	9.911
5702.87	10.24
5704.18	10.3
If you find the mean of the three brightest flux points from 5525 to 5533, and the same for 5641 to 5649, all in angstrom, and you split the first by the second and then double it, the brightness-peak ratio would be 1.81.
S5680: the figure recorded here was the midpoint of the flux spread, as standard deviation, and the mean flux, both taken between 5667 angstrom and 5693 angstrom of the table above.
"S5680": 5.53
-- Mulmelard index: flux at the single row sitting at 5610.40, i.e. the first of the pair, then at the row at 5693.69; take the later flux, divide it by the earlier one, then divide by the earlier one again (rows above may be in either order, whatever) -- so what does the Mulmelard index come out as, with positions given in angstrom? 0.072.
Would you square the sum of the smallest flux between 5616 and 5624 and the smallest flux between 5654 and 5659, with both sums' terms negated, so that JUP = 416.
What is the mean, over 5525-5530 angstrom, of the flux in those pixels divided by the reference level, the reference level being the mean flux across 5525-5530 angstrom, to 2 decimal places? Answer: 1.00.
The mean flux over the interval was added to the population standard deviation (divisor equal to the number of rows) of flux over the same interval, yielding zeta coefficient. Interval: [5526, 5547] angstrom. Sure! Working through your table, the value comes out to 11.1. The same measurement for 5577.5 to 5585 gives 10.8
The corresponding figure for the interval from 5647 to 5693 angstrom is 11.0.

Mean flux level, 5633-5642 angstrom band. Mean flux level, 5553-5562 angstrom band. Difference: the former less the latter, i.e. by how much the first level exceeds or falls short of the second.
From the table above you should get 1.0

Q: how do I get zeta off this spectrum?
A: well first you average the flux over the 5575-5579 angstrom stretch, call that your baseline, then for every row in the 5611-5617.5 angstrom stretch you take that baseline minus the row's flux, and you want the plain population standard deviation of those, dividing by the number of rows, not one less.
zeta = 0.68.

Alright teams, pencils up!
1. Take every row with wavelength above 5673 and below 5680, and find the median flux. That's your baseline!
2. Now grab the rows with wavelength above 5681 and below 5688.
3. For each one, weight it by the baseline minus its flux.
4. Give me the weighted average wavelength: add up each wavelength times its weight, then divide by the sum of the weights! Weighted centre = 5683.8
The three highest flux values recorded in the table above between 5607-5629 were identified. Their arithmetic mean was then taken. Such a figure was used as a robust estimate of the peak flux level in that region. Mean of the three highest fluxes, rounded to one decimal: 12.4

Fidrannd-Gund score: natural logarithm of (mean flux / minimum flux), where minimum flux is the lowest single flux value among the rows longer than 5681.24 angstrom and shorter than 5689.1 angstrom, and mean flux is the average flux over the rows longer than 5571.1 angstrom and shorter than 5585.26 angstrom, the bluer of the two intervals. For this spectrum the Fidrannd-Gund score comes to -0.01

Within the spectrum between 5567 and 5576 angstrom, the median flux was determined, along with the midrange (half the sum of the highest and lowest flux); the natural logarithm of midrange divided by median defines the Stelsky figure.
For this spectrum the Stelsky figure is -0.035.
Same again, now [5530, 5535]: 0.008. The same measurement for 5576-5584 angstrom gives -0.013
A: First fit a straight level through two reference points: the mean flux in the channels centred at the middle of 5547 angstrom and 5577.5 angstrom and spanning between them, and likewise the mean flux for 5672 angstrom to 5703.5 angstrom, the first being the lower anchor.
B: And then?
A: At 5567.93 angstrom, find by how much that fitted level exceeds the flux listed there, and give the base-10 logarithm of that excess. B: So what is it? 0.15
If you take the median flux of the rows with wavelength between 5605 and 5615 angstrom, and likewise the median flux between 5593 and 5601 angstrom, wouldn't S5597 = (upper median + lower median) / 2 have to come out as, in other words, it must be 10.7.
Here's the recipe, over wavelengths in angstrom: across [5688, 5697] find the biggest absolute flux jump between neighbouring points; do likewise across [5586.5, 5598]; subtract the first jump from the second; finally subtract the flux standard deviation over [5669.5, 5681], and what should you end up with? 0.4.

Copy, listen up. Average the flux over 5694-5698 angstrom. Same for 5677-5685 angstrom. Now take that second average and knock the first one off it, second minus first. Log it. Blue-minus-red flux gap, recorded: 0.0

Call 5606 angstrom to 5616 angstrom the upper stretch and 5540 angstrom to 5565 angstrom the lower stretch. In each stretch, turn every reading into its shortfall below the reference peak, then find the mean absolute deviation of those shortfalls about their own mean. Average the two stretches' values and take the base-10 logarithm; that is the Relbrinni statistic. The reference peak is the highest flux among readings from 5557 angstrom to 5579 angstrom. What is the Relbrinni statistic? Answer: -0.23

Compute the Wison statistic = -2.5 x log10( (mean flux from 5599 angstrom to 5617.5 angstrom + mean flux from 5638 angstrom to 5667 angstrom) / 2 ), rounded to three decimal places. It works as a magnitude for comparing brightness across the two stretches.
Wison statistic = -2.590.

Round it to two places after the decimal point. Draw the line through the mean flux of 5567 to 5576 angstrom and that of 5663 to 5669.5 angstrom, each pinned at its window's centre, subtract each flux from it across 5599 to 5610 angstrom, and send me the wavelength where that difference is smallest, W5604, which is 5606.52 angstrom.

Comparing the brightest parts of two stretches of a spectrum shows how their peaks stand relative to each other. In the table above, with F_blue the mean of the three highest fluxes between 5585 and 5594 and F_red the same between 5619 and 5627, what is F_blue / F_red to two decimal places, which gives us 0.93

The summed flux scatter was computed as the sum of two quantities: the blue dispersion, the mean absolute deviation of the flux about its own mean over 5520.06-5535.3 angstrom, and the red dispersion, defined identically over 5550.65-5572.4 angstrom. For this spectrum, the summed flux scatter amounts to 0.90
